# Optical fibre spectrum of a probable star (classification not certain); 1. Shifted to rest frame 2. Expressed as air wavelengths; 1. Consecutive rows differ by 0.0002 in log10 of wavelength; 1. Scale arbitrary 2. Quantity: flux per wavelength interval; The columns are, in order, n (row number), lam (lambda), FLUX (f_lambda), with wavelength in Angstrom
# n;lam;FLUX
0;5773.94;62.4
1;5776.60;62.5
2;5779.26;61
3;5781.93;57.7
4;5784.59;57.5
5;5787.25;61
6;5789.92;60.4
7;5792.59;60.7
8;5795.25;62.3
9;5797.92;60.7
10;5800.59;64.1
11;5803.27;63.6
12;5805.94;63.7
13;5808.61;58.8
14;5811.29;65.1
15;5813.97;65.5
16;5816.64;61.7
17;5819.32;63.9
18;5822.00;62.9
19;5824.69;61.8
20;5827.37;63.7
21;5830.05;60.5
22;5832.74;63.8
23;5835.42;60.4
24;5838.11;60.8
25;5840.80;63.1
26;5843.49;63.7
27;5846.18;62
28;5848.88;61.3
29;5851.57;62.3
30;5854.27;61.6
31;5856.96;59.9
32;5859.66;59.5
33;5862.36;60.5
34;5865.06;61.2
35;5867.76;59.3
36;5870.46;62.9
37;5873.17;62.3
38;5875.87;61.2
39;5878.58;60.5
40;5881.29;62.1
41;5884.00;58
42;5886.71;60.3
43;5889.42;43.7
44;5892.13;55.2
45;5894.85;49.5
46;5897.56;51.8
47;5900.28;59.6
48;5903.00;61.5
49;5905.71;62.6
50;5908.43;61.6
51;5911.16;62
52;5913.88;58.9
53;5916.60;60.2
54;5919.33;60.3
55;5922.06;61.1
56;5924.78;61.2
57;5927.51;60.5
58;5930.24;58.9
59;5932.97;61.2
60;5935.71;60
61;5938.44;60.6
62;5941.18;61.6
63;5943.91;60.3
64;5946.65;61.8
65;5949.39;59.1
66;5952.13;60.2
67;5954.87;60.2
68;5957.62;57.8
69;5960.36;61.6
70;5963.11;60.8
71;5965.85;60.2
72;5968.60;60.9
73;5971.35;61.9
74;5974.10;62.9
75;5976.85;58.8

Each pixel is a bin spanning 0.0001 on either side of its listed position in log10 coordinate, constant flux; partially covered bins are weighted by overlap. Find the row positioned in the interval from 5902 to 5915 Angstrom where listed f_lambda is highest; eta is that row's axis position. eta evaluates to 5905.71 Angstrom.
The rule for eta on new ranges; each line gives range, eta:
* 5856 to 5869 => 5865.06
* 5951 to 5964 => 5960.36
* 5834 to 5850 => 5843.49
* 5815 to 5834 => 5819.32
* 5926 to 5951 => 5946.65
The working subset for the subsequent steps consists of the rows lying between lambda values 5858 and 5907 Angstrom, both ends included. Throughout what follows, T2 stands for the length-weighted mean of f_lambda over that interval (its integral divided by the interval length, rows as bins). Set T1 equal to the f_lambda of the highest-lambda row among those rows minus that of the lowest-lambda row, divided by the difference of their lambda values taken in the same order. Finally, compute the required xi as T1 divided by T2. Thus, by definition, 0.0012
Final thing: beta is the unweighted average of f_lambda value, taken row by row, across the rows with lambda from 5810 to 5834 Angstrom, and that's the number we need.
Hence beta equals 63.2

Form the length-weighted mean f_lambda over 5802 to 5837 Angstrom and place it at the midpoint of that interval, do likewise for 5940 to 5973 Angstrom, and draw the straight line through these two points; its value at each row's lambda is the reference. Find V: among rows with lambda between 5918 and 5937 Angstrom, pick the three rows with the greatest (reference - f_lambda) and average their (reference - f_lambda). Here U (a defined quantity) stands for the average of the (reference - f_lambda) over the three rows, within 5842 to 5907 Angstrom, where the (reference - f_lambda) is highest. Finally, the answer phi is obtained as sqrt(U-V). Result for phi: 3.5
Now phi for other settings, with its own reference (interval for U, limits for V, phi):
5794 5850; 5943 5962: 1.1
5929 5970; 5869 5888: 0.1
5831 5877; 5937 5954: 1.3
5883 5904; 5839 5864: 3.3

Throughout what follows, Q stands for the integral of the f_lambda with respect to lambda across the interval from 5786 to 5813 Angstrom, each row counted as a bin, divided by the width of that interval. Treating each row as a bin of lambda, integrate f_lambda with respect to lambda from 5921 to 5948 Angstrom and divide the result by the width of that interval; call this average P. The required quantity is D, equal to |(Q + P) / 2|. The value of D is 61.4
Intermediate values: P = 60.7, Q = 62.1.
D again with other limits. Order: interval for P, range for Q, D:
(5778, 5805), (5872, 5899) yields 58.7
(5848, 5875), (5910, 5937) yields 60.8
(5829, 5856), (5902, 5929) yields 61.5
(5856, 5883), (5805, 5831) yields 61.8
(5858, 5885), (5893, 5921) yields 59.8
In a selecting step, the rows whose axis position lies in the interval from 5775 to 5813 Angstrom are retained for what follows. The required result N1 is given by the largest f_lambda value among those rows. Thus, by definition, 65.1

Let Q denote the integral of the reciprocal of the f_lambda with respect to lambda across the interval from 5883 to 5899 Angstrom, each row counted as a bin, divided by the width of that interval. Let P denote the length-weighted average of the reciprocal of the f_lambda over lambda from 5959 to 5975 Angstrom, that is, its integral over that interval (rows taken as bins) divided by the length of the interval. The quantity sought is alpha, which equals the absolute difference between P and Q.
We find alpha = 0.0028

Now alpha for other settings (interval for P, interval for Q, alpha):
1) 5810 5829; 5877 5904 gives 0.0022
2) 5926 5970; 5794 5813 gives 0.0006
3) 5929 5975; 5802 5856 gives 0.0005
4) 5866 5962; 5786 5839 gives 0.0008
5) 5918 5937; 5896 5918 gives 0.0003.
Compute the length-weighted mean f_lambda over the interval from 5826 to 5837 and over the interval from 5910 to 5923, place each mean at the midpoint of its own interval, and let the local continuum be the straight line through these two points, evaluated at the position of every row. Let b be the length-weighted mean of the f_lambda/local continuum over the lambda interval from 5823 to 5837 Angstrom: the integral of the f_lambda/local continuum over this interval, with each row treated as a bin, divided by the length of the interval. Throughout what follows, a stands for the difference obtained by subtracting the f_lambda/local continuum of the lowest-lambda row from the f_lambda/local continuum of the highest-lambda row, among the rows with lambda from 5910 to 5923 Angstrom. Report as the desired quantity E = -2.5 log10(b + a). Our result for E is 0.01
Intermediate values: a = -0.01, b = 1.00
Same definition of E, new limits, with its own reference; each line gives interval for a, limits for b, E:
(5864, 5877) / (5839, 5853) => -0.01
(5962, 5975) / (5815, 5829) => -0.05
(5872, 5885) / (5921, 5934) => 0.07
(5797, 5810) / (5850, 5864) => 0.04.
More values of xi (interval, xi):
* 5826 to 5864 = -0.0015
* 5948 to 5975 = 0.0025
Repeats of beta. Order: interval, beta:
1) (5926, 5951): 60.4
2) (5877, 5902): 55.6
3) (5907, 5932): 60.5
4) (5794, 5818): 62.8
